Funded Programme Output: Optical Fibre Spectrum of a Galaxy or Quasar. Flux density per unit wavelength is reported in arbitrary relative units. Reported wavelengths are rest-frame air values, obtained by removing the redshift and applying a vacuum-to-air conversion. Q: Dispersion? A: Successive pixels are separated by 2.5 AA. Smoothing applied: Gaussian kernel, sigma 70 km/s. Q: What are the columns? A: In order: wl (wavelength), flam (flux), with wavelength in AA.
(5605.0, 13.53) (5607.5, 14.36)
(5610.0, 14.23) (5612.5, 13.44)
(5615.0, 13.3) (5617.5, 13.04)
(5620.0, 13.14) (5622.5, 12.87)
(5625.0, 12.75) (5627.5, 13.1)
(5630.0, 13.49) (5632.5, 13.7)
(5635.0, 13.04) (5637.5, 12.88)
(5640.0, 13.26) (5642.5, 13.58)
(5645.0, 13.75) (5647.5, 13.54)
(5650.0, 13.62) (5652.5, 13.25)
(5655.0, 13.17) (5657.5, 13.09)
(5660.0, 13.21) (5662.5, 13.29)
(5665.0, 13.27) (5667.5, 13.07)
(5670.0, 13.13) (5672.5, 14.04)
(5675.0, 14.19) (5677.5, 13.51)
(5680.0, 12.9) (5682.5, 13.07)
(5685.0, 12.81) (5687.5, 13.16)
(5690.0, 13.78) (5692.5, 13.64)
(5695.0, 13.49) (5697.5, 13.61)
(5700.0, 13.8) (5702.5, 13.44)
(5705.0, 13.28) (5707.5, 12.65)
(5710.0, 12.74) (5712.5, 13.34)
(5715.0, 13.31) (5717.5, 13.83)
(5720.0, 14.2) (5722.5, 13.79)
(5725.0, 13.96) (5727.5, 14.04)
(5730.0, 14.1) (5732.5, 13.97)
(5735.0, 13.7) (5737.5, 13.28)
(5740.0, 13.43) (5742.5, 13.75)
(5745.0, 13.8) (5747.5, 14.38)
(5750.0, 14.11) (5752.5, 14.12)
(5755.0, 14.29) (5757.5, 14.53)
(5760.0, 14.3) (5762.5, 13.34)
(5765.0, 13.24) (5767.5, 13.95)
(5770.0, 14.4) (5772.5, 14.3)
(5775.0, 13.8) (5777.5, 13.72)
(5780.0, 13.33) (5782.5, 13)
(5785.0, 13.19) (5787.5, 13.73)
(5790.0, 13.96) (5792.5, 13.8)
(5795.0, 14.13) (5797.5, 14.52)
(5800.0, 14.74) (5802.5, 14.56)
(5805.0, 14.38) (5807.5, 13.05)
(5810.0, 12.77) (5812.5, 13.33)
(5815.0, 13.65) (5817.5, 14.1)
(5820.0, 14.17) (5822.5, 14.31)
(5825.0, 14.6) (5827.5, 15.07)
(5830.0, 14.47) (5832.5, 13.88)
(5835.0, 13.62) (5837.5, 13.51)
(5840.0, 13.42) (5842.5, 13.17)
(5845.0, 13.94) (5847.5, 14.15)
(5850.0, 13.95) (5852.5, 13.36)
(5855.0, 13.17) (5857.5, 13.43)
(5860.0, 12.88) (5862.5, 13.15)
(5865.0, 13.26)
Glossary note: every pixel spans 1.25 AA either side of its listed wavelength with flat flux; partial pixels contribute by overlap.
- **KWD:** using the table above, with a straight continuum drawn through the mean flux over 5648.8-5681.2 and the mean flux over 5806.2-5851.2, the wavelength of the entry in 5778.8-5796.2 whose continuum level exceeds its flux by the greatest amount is 5782.5 AA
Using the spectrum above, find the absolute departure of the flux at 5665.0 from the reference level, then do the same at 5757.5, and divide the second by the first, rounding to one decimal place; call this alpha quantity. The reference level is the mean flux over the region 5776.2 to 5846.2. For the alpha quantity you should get 1.1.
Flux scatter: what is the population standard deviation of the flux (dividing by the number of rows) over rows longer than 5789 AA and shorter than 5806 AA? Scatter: 0.32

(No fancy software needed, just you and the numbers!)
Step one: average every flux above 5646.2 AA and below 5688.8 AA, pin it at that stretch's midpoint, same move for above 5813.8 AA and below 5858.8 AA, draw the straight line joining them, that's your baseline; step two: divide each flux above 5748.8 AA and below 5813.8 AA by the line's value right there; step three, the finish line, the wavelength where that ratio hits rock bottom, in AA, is 5810.0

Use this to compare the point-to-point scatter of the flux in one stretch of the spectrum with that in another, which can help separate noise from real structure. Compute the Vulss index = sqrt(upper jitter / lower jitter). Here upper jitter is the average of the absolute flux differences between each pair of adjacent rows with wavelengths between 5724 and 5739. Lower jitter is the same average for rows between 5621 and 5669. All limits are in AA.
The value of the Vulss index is 0.93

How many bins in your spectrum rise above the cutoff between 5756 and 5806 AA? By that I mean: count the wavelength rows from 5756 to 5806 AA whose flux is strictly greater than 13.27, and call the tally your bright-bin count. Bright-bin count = 17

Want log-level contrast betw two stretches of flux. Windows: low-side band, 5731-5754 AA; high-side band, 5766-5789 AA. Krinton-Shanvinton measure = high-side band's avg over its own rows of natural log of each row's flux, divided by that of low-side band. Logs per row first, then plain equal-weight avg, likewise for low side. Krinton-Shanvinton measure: 1.00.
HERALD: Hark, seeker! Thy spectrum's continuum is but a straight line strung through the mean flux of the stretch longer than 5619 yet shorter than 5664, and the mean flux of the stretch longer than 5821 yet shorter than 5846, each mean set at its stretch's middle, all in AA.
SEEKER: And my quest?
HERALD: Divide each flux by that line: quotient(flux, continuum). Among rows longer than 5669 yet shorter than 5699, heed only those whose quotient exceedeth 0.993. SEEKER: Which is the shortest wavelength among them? 5672.5 AA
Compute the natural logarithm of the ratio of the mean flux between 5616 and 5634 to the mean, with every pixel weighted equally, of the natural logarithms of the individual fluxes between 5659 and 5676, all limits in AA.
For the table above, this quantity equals 1.62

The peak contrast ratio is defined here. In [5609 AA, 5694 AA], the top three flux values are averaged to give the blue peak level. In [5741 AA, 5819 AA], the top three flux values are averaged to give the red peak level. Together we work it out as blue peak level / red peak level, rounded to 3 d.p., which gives 0.969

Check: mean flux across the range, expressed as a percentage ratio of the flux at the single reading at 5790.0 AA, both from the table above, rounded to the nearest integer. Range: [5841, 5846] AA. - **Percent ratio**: 97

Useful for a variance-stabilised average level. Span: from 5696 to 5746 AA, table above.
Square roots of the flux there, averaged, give 3.69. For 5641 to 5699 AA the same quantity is 3.66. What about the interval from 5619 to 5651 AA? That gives 3.64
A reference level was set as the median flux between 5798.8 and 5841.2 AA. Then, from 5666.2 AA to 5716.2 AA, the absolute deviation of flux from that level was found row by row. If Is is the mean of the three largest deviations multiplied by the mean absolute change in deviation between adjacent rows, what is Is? 0.430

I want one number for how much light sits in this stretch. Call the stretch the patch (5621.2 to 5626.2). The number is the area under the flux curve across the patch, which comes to 64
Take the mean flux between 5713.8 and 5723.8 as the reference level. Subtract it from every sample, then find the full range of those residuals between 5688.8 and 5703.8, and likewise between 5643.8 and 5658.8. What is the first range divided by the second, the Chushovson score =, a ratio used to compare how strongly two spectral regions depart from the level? 0.55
